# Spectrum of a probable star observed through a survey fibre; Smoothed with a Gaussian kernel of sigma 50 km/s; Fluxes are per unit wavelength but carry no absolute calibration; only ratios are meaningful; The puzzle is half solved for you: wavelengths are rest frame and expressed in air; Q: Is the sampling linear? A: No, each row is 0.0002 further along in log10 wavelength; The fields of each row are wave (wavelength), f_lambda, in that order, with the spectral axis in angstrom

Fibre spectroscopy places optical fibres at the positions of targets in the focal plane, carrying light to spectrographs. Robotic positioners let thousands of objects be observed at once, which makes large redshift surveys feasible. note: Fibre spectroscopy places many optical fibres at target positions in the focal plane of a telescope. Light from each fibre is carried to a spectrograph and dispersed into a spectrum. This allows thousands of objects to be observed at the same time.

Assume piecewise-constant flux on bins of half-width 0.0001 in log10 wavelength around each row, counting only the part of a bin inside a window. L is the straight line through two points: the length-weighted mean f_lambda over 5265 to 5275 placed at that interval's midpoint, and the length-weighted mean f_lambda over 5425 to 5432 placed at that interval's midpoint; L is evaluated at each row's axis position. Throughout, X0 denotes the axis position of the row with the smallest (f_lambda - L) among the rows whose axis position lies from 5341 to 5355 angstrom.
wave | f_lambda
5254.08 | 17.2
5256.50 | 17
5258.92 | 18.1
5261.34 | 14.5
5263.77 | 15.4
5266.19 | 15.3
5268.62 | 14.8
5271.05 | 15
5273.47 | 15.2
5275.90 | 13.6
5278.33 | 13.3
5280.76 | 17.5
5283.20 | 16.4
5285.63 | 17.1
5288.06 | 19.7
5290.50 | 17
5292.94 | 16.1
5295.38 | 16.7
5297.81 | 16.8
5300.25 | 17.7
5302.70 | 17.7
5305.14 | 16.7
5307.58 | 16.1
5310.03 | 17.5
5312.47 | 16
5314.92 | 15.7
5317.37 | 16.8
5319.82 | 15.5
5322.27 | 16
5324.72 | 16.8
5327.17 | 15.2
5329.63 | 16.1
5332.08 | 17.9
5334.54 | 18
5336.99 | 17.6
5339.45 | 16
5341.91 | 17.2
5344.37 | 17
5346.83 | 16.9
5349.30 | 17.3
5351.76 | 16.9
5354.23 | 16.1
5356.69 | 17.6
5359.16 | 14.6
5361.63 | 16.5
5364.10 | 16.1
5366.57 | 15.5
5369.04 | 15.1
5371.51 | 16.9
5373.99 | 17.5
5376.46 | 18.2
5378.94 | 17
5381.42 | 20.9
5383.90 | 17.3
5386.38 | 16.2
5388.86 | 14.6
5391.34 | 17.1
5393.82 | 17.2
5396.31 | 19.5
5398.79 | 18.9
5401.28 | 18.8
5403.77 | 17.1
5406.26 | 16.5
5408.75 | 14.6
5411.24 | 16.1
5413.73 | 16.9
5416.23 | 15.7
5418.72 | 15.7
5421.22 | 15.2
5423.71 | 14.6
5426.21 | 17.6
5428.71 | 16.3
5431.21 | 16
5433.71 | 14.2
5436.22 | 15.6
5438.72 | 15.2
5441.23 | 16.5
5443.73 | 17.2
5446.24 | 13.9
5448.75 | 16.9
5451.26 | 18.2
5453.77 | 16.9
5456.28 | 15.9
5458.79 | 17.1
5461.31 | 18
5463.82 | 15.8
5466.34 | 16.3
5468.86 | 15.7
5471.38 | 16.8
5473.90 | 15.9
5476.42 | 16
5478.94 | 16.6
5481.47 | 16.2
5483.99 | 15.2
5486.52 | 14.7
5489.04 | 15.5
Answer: 5354.23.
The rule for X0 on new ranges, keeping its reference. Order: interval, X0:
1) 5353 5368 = 5359.16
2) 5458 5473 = 5468.86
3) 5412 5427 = 5423.71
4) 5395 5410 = 5408.75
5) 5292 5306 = 5292.94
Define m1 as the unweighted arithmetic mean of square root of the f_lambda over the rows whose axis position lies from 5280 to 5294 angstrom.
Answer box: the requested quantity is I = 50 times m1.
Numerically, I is 208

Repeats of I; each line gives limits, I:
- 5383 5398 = 206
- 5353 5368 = 200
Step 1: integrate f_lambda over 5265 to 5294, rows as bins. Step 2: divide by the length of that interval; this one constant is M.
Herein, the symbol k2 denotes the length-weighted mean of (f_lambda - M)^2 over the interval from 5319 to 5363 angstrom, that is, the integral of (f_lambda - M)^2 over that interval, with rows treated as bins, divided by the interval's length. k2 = 1.4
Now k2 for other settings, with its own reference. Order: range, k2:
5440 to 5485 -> 1.2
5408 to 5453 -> 1.3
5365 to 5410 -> 4.2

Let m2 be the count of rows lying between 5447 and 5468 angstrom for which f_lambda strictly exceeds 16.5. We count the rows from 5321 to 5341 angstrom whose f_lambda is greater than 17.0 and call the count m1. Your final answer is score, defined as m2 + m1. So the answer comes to 8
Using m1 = 3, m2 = 5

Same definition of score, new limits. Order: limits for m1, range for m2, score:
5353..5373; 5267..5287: 3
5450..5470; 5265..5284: 4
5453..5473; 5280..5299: 8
